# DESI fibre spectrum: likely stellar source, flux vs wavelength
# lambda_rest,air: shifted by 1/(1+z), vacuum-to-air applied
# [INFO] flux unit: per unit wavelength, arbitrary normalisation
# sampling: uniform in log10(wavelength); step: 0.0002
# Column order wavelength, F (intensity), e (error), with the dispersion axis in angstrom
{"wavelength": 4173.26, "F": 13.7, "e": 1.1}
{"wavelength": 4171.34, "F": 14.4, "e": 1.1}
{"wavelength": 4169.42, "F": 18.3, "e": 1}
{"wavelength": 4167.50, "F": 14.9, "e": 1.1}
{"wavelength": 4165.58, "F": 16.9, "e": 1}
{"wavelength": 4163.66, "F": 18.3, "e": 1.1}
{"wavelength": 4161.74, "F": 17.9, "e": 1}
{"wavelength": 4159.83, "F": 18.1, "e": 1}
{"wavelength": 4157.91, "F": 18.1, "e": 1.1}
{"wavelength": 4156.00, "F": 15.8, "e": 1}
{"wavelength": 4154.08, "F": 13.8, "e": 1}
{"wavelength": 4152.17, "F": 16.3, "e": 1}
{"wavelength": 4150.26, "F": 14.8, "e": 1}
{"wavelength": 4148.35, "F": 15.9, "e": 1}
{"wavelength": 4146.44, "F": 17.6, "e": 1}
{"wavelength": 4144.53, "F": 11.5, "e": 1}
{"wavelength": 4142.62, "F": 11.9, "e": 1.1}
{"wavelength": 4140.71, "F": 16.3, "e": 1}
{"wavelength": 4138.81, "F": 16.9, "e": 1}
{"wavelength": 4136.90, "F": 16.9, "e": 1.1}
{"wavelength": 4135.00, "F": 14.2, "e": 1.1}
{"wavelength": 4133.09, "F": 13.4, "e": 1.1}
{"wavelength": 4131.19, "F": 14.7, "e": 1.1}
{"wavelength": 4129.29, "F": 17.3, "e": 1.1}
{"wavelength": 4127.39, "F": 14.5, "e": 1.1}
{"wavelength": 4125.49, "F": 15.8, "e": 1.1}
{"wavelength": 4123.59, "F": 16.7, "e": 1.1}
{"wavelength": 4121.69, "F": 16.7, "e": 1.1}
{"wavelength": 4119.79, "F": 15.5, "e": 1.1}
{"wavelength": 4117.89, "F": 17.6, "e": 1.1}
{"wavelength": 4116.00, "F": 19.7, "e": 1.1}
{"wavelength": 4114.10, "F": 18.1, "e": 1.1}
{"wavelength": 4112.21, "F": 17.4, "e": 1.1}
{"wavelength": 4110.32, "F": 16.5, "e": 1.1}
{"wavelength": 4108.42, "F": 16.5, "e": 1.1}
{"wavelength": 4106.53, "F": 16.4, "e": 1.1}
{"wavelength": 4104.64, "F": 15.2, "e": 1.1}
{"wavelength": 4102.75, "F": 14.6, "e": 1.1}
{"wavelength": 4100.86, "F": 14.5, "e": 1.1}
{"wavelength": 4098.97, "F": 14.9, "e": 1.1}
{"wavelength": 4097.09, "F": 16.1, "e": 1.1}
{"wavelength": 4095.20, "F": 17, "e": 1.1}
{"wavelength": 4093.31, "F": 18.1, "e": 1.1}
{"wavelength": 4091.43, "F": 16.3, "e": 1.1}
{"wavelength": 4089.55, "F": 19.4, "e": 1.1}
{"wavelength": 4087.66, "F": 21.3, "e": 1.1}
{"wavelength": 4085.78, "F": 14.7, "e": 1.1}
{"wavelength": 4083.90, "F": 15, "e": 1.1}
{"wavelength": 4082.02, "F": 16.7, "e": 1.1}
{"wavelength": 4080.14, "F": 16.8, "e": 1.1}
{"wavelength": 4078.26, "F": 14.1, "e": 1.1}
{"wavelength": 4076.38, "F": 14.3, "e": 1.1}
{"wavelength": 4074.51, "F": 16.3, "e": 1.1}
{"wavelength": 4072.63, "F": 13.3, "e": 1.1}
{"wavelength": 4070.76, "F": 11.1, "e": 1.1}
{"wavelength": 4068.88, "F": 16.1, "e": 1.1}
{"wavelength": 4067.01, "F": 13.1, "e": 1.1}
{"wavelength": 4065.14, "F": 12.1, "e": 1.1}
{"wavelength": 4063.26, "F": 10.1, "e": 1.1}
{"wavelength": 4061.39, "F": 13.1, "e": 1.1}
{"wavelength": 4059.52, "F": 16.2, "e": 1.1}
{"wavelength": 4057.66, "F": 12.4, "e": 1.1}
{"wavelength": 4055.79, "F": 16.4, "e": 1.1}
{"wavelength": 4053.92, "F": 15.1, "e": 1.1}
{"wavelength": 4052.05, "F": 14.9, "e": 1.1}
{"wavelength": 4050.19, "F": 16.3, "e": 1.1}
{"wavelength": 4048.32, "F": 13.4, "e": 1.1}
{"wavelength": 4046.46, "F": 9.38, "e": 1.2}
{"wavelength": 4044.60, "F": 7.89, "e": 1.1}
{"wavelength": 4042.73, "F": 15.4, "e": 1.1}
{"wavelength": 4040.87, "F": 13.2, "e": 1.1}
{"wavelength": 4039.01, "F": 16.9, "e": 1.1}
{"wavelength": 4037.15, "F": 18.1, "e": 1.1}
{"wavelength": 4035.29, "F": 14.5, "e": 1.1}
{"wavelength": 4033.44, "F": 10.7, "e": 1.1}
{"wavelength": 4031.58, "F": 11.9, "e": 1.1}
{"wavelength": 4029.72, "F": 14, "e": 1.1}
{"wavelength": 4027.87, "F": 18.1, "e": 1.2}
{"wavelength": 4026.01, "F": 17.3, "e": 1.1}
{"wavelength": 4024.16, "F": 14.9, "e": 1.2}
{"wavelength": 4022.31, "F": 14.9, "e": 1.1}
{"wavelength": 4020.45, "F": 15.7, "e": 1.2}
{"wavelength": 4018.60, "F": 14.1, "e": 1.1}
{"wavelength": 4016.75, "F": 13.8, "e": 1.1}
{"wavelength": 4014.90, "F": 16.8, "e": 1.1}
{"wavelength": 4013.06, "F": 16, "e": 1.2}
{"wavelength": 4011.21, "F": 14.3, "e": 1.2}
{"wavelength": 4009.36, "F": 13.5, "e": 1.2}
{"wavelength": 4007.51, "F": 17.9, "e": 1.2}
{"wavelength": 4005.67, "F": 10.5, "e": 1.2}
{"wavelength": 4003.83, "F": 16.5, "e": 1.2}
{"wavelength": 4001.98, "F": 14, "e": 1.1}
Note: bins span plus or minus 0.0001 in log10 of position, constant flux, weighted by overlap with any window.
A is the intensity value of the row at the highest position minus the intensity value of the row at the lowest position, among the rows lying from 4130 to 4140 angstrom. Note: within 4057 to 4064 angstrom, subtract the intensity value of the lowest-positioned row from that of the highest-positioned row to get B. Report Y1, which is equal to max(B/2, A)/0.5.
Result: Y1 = 4.4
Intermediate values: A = 2.2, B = -2.3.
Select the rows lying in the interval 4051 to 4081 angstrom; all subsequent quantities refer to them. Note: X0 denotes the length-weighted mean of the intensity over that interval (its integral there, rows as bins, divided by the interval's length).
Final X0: 14.1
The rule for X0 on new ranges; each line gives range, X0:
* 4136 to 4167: 16.0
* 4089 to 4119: 16.7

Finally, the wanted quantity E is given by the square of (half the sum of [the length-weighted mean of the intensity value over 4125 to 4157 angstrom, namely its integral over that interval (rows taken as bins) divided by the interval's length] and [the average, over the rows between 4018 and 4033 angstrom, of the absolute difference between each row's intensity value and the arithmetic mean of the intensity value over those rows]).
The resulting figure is 69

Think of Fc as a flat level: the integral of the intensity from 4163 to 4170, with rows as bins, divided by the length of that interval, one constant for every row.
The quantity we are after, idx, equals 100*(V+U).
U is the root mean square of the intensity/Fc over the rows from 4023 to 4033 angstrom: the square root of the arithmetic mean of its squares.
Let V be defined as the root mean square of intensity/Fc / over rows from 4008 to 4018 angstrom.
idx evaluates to 179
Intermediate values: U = 0.91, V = 0.88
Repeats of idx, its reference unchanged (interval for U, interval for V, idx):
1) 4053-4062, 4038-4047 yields 163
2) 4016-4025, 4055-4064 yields 168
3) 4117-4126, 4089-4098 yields 200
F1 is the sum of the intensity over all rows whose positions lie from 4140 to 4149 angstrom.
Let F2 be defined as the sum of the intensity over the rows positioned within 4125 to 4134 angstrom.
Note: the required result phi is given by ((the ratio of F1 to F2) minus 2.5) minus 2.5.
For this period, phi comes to -4.03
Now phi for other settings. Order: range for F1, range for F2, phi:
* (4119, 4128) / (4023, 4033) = -3.96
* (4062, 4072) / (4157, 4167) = -4.30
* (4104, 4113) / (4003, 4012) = -3.87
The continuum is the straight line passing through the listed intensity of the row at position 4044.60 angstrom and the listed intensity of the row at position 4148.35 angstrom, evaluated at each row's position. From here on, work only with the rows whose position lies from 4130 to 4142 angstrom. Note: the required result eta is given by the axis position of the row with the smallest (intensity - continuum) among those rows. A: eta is 4133.09 angstrom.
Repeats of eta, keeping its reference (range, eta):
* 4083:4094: 4085.78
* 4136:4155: 4144.53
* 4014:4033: 4031.58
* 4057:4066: 4063.26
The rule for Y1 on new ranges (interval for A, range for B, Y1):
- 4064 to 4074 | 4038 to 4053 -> 2.4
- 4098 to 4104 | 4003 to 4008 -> 1.4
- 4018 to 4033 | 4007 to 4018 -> -4.1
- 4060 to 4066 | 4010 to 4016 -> 2.5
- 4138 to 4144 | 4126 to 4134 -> -1.1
